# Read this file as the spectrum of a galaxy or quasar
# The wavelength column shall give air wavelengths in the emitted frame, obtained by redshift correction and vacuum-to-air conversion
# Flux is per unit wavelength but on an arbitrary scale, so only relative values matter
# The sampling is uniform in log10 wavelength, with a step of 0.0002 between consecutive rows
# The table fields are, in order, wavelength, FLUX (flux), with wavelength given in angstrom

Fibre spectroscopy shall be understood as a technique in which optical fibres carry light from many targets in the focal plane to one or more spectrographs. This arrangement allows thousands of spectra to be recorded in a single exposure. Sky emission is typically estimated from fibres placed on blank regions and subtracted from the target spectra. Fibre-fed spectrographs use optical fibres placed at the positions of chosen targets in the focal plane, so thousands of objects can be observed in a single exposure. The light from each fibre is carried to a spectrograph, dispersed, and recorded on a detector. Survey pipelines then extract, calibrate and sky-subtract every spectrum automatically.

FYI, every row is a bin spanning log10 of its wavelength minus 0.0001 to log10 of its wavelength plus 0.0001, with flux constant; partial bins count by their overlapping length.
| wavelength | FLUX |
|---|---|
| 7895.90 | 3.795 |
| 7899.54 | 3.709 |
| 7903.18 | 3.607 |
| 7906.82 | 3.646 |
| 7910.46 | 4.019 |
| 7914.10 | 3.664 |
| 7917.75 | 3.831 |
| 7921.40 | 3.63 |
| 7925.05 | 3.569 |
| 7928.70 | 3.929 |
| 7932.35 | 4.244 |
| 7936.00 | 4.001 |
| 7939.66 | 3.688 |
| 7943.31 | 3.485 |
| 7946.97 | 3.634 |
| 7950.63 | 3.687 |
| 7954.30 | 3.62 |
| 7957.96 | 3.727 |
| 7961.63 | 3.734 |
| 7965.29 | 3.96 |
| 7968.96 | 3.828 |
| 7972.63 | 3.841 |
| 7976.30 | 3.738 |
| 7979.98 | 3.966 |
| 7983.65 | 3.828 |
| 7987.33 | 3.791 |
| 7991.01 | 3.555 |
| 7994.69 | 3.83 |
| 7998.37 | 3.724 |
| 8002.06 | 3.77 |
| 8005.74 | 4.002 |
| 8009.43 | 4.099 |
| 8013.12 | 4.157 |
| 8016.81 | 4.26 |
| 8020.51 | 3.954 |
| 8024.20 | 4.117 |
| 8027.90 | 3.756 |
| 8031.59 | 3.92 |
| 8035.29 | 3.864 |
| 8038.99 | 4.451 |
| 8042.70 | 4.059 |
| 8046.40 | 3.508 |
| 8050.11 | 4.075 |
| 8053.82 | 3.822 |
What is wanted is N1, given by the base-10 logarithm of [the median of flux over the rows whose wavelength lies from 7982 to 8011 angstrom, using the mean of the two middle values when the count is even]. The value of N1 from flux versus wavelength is 0.581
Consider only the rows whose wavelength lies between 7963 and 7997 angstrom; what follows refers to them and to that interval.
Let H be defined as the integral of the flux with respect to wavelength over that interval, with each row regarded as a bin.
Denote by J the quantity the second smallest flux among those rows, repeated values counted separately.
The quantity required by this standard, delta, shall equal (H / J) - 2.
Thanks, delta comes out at 32.7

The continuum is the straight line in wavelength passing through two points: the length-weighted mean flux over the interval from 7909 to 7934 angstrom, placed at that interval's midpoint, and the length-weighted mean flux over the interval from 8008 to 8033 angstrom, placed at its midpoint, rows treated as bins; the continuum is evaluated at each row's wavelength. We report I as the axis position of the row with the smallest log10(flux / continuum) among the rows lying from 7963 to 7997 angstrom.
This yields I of 7991.01 angstrom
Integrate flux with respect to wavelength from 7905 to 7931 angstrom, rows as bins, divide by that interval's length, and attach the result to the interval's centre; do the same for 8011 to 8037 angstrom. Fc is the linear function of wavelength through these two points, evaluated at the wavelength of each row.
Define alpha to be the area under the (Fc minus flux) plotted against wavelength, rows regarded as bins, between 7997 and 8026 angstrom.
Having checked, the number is -1.1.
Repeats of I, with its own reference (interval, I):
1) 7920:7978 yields 7943.31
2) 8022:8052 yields 8046.40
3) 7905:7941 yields 7925.05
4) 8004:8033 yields 8027.90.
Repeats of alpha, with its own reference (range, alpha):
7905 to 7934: -1.3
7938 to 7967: 4.4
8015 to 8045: -0.6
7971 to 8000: 3.9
